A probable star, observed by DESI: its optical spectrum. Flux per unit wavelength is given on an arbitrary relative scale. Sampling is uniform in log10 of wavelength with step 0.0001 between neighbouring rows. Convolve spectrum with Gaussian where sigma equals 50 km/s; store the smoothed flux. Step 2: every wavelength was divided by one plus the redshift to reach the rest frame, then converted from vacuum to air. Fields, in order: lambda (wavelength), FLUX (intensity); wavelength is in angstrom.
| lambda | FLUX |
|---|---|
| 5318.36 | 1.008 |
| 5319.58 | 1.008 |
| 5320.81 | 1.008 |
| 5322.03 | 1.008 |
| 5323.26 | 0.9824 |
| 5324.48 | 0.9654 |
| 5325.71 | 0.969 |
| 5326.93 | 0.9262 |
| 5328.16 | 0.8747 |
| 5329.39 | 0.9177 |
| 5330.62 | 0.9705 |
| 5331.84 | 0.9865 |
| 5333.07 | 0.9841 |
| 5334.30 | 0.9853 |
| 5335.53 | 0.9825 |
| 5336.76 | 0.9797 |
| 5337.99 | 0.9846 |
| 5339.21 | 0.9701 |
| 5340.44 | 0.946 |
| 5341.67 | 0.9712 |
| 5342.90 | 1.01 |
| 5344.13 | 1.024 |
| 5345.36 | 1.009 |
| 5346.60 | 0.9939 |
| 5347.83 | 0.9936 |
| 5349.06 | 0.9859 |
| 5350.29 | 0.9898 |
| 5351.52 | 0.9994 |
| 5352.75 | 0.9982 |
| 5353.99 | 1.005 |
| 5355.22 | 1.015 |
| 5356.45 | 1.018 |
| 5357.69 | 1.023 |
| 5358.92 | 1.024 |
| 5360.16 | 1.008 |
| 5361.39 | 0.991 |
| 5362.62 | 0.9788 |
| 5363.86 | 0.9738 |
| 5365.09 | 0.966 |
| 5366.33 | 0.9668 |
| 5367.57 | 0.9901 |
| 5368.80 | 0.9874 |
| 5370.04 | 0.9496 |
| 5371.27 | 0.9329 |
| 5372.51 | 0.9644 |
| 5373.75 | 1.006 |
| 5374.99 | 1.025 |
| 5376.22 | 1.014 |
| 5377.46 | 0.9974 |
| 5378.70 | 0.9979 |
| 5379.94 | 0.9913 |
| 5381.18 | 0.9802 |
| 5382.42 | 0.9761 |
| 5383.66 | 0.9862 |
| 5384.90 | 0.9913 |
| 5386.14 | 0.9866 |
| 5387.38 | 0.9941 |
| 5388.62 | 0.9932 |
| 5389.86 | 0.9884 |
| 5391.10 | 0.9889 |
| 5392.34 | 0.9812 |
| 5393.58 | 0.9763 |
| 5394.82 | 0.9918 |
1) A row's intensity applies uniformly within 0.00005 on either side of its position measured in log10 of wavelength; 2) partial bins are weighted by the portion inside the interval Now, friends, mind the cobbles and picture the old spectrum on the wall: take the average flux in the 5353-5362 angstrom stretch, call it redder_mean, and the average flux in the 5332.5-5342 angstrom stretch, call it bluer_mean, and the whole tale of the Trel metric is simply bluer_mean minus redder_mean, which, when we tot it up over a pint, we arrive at -0.04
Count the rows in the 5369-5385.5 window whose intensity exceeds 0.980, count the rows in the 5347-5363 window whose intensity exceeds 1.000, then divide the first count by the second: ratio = 1.5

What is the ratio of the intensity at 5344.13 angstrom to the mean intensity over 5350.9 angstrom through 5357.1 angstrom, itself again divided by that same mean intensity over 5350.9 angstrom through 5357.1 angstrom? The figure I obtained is 1.01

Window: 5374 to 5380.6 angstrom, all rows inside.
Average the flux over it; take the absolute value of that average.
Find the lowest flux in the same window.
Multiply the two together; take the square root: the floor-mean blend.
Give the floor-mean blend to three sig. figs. 0.998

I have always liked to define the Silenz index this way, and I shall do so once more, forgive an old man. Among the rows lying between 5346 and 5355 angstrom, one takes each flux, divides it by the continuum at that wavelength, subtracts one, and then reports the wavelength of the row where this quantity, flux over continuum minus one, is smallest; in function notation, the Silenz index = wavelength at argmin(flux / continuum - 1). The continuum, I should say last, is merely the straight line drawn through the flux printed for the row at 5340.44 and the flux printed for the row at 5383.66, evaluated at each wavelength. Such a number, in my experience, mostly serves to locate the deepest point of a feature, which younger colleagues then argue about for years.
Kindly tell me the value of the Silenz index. 5349.06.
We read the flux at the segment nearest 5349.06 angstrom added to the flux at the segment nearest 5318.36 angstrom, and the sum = 1.994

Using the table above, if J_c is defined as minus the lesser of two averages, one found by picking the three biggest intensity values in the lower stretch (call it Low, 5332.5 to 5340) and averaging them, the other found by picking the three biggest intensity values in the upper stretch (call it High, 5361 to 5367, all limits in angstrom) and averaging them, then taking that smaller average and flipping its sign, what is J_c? -0.98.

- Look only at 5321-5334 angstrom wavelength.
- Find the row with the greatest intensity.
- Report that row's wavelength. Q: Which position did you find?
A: 5322.03 angstrom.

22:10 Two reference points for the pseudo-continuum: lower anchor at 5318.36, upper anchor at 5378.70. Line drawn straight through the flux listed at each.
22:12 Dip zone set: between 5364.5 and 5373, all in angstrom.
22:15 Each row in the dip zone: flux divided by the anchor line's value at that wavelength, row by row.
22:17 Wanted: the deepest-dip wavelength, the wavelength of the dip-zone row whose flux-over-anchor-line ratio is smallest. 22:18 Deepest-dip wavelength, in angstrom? 5371.27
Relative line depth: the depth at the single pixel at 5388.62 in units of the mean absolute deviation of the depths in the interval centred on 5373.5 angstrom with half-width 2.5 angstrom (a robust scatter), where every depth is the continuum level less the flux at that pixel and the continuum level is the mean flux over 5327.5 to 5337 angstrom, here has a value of -1.0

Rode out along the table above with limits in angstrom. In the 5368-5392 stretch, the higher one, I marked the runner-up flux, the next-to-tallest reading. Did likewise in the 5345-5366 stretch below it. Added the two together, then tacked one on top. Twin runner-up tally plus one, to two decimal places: 3.04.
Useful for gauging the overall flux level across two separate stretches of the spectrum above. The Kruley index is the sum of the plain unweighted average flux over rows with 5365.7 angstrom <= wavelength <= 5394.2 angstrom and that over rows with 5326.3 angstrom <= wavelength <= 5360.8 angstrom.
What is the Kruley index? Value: 1.97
